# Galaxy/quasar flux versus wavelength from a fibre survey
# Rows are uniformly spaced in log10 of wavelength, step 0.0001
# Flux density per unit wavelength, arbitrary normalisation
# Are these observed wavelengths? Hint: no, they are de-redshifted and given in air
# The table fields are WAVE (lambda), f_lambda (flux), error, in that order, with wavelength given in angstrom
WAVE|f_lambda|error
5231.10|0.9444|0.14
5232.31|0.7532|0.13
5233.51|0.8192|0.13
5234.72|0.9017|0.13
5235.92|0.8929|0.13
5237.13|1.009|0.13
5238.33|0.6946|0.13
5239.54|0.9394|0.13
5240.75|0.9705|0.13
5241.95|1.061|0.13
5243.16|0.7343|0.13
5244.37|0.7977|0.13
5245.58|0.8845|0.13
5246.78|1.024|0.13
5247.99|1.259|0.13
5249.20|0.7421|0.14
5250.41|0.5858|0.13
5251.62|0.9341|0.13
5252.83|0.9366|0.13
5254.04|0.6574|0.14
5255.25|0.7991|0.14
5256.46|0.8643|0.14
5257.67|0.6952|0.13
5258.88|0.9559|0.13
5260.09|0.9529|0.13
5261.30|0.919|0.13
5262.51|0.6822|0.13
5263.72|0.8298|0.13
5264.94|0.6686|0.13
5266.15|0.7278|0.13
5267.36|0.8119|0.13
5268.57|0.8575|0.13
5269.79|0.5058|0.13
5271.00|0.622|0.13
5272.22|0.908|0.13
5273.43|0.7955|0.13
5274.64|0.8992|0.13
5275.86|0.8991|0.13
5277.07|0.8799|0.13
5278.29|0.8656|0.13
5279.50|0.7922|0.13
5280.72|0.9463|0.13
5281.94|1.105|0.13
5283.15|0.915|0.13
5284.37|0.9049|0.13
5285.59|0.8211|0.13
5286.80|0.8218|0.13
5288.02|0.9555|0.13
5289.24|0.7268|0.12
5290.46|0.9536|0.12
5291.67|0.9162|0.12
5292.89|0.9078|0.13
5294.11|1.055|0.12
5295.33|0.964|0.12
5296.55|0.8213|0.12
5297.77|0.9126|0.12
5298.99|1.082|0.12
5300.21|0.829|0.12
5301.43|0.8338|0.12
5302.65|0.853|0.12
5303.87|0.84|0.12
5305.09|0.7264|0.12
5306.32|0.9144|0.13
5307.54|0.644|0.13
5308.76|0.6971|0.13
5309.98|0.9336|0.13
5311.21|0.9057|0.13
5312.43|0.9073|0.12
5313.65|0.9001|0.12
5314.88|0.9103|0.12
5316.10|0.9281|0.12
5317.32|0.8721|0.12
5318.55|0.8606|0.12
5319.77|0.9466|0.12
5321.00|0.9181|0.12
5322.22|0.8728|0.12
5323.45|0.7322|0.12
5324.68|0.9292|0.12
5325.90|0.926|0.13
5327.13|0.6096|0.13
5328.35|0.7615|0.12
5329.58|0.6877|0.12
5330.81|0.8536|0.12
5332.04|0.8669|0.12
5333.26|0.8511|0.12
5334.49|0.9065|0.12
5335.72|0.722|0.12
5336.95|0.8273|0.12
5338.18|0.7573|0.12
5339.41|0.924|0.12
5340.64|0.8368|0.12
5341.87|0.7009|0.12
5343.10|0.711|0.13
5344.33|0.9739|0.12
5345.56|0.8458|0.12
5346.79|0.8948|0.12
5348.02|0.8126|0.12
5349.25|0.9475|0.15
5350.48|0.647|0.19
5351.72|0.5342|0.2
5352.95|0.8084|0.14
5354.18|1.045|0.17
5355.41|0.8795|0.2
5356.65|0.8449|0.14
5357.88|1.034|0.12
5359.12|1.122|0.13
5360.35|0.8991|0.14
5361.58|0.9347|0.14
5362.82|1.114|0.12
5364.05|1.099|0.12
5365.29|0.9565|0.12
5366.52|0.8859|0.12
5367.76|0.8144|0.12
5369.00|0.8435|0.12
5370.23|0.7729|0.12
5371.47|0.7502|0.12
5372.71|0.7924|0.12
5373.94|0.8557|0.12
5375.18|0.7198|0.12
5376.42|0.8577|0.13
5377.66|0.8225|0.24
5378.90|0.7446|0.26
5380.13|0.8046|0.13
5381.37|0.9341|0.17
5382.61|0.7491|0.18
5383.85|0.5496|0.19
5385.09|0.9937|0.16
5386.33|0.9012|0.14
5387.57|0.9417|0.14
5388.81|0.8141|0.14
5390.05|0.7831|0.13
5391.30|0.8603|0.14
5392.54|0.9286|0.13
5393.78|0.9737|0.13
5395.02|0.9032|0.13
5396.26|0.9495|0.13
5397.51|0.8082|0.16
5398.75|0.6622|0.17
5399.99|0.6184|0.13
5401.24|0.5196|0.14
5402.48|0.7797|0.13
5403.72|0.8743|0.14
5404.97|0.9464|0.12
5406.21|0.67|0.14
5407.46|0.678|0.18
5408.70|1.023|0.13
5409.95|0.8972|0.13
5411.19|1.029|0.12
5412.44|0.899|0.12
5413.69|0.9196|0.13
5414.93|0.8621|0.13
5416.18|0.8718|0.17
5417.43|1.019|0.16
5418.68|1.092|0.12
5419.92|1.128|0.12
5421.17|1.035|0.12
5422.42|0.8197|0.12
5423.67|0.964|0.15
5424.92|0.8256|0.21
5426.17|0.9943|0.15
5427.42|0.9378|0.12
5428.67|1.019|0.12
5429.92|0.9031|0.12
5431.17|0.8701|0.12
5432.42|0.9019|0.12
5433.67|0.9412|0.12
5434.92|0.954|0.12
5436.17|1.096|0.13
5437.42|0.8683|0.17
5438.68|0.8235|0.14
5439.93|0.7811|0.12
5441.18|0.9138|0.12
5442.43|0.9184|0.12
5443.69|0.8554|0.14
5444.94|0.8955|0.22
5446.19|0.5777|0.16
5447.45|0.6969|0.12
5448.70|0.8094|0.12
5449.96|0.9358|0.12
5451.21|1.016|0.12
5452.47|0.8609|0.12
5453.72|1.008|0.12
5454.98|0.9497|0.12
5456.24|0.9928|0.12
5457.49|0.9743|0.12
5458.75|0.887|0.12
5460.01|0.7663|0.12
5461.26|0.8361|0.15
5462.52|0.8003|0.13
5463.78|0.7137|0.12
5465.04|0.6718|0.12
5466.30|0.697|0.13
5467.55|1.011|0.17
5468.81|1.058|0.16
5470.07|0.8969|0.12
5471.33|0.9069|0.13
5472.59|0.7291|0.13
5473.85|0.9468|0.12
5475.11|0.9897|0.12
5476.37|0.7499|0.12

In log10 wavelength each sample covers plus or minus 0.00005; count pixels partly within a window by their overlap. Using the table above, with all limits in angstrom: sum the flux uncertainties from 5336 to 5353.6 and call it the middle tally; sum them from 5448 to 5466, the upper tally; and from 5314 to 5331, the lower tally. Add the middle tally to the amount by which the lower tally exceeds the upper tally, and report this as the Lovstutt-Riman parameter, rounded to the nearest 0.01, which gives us 1.87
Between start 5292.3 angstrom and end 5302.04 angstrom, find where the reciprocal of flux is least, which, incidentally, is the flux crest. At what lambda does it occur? 5298.99 angstrom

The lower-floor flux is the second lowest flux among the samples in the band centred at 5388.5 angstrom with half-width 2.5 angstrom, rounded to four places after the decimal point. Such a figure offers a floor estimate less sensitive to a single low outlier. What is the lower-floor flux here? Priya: 0.8141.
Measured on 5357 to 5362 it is 0.9347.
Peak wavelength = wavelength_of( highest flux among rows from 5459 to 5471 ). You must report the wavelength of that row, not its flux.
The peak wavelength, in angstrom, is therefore 5468.81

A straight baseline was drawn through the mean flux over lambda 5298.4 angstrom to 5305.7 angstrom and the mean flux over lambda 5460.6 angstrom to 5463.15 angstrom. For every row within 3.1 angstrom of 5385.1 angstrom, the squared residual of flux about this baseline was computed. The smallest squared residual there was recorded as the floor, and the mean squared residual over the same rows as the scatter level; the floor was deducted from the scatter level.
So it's 0.022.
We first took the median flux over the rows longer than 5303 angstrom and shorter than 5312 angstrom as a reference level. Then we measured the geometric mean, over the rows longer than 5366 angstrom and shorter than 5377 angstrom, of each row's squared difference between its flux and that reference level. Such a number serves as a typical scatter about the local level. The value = 0.0011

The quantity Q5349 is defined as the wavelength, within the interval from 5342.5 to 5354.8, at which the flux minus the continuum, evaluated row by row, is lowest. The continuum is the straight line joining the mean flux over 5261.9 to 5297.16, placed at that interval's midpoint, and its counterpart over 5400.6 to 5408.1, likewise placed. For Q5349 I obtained 5351.72 angstrom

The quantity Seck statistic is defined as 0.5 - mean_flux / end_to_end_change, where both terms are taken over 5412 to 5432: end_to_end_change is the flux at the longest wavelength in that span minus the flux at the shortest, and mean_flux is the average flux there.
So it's 33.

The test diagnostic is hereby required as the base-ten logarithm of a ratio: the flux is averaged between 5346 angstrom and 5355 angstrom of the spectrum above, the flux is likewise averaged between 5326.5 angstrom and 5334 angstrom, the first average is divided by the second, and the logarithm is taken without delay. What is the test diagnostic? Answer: 0.02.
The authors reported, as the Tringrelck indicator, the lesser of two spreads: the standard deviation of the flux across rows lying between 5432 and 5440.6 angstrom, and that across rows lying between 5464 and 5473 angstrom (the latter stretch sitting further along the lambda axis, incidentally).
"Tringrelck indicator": 0.10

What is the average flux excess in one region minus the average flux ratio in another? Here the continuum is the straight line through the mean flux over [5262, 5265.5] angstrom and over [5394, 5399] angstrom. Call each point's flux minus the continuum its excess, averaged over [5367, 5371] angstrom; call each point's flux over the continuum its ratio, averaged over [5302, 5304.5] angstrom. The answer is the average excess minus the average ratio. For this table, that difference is -1.12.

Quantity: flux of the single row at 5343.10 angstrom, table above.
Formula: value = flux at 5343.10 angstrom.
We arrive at 0.711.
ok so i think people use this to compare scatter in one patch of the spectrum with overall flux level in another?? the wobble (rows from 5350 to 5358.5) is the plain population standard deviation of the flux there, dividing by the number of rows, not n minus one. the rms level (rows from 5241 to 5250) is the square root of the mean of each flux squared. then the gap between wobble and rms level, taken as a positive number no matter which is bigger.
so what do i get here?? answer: 0.77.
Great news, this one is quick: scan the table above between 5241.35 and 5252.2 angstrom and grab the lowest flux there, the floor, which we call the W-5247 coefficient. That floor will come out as 0.5858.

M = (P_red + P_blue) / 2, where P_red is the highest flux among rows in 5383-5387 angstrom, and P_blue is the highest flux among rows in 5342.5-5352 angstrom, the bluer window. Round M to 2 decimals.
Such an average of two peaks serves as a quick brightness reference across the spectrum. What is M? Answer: 0.98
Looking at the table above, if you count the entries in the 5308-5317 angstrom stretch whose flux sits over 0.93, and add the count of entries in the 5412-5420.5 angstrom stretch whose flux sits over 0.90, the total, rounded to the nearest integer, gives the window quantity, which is 5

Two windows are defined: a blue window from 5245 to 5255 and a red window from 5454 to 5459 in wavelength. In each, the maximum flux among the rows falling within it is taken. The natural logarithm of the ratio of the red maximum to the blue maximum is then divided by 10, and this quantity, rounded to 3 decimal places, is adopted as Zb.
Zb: -0.024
